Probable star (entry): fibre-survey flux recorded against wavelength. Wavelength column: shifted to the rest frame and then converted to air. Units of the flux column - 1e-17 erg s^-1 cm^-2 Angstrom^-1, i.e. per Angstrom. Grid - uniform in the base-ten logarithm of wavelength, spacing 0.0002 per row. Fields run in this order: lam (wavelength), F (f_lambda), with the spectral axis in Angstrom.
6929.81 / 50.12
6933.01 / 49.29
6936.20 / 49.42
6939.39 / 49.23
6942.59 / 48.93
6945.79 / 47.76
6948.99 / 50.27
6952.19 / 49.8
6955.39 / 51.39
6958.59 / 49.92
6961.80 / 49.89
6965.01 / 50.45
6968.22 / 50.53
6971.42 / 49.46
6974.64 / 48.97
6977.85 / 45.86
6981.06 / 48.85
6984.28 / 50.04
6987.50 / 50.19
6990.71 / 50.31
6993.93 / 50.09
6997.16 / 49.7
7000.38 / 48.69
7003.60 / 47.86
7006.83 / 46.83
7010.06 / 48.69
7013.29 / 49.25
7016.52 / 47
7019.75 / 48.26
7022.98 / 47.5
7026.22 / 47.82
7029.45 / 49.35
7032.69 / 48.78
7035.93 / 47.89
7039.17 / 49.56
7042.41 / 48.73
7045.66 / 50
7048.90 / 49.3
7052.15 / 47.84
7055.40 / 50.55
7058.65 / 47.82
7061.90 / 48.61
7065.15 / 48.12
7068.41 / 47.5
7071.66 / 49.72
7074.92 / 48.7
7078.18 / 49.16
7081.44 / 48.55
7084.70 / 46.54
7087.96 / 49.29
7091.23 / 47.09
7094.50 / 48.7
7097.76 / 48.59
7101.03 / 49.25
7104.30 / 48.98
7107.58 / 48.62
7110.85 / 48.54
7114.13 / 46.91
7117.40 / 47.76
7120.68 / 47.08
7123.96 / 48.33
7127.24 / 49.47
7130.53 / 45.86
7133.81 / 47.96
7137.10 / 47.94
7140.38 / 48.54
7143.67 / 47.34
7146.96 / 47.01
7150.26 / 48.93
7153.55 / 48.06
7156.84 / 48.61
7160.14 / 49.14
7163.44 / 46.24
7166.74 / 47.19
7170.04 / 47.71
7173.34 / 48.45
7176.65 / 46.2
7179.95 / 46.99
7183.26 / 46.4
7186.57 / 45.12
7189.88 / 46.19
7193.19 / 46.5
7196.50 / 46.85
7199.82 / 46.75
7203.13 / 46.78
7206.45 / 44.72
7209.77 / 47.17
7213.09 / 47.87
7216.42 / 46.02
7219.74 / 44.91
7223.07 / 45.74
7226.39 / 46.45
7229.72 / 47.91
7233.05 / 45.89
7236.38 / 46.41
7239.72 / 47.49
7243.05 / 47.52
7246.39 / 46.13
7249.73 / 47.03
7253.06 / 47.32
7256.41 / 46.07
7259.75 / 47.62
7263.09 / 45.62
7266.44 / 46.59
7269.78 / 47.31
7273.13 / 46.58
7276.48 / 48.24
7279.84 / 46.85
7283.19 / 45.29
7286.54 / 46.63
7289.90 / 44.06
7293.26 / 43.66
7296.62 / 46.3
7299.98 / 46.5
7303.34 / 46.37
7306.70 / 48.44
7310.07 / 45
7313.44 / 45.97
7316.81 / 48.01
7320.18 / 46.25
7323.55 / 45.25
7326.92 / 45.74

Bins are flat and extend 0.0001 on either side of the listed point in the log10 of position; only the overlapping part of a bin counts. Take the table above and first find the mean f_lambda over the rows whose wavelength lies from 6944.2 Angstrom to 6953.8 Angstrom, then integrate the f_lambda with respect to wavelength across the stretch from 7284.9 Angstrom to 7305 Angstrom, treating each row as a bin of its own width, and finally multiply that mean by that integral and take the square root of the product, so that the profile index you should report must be 213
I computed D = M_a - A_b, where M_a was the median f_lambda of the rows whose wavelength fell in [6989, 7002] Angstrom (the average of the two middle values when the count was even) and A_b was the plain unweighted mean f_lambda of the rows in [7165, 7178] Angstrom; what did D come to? 2.5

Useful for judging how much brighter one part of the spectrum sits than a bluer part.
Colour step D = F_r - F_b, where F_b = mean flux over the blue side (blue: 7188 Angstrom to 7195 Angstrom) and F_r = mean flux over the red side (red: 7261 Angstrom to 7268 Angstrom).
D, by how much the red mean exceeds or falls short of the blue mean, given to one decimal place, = -0.2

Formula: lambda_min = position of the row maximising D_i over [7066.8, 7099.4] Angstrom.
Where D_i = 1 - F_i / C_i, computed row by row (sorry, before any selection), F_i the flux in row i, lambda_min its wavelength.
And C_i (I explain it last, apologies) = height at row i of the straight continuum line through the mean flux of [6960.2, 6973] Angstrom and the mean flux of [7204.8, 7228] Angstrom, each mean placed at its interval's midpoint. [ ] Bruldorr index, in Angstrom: 7084.70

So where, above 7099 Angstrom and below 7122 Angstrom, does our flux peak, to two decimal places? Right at 7101.03 Angstrom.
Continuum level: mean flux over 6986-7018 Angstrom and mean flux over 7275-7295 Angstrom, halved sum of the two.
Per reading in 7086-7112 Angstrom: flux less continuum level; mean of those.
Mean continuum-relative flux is 1.3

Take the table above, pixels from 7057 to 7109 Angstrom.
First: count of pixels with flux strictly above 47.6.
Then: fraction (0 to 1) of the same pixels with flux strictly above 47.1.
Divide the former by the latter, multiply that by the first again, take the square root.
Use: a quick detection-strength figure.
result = 13.9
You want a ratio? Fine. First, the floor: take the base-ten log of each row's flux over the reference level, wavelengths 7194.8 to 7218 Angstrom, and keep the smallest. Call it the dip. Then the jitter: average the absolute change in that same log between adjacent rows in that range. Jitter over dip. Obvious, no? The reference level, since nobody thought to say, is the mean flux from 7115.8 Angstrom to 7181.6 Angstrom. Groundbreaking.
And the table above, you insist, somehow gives -0.40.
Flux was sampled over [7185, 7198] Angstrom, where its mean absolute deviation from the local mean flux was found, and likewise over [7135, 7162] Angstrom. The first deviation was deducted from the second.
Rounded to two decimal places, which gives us 0.09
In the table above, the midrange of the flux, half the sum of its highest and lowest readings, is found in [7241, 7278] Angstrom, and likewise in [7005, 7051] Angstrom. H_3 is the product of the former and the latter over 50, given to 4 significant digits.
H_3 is 45.44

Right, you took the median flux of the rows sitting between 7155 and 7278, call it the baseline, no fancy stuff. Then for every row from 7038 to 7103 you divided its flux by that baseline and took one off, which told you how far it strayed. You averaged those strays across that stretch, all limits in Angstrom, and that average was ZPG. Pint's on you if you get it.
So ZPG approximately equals 0.04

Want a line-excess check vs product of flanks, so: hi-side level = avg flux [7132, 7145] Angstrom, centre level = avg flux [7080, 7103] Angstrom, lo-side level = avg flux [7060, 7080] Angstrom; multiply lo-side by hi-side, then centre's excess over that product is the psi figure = -2284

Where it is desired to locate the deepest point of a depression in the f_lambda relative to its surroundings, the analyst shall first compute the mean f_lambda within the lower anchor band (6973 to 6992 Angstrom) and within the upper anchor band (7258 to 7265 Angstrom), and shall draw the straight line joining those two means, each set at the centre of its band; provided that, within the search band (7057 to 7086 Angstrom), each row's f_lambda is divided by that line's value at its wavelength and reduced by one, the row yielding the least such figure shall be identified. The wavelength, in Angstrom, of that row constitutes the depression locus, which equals 7084.70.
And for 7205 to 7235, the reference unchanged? 7206.45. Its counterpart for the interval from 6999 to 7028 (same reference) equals 7006.83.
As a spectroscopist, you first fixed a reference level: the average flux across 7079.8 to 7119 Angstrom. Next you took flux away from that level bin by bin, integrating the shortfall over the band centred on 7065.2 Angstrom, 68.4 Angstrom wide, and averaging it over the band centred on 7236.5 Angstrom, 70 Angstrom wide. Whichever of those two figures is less -26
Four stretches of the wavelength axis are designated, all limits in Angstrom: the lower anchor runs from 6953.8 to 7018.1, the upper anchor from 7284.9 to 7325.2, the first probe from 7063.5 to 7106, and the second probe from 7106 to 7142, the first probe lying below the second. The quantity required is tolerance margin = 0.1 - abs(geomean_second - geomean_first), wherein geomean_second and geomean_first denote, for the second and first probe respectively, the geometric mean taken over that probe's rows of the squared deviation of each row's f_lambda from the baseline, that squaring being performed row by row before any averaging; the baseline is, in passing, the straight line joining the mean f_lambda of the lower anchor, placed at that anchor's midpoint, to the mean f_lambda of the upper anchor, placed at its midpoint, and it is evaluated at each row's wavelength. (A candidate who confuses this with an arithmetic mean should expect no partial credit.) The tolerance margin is -0.11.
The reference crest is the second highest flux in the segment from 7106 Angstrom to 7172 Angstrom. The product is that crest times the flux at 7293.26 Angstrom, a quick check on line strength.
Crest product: 2145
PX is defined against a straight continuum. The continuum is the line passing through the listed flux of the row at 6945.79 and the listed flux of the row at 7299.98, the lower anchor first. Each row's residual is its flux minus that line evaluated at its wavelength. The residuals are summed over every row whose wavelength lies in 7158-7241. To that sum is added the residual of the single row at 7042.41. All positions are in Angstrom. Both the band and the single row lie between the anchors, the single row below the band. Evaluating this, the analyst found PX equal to -3.0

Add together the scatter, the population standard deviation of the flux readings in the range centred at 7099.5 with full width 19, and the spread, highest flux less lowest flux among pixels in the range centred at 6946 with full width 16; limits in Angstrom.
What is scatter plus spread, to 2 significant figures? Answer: 3.2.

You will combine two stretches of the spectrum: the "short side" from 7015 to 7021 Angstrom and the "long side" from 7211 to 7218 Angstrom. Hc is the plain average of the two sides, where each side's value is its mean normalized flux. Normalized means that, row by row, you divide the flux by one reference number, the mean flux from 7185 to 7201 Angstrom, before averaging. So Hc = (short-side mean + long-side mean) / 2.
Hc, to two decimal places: 1.02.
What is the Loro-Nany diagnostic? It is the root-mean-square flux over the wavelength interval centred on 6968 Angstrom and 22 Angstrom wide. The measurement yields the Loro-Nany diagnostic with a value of 49.3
